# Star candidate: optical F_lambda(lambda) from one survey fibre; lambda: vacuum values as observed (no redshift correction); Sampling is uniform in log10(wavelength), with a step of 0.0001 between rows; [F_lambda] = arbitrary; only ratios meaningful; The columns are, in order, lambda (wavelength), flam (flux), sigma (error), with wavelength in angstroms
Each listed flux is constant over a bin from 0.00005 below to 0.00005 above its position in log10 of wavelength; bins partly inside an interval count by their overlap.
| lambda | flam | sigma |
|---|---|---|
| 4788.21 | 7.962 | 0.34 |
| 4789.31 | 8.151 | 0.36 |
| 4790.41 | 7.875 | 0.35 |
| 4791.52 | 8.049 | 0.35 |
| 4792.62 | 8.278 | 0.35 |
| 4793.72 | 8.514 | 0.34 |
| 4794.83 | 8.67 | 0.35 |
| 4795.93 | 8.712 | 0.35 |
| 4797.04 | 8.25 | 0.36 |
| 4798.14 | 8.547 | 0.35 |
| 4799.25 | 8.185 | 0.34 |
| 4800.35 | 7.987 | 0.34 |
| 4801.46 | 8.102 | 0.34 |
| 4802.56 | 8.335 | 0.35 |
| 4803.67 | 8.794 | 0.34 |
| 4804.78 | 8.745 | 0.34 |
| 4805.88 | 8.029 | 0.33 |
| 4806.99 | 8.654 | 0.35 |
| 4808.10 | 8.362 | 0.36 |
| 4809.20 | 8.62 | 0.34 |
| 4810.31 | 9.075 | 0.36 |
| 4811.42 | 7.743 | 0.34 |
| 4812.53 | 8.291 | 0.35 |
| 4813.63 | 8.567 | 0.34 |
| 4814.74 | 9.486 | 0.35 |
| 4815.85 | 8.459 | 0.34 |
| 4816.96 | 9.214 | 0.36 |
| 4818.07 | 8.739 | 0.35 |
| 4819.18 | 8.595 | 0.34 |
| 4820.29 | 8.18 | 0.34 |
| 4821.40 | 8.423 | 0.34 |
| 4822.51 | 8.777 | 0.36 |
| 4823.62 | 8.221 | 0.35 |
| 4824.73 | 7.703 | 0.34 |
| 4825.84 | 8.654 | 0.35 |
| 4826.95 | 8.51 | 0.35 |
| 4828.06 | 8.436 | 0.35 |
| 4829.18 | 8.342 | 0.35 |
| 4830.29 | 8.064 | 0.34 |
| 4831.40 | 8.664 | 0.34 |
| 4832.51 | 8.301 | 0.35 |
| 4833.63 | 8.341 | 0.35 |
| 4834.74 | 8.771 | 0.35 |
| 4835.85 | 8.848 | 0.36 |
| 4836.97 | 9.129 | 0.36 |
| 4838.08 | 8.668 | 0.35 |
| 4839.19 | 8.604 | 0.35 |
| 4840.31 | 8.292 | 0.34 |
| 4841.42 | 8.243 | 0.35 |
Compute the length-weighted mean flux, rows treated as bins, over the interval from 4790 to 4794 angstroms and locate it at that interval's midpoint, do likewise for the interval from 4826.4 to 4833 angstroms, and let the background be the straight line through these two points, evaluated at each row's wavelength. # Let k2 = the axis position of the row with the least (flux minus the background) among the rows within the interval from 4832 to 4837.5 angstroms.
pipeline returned 4832.51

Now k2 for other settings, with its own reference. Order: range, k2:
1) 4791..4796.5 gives 4791.52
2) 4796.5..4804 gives 4800.35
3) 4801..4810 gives 4805.88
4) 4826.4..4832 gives 4830.29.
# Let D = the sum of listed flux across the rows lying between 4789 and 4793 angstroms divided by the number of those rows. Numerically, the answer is 8.09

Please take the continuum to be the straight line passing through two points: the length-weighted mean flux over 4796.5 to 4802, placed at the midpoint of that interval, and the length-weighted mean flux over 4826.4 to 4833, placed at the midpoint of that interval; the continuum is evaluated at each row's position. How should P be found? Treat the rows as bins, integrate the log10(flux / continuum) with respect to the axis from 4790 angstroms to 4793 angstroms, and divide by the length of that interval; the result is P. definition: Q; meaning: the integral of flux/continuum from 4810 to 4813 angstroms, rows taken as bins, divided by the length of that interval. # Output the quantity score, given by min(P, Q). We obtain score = -0.006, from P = -0.006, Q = 1.002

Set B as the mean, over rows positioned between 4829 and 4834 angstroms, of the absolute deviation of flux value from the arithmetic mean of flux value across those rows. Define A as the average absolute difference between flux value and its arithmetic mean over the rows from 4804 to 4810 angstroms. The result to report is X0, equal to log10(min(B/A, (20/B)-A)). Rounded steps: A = 0.23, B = 0.13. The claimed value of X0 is -0.25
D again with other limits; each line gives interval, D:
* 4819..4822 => 8.40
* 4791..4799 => 8.43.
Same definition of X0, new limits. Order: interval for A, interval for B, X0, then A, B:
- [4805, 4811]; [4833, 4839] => -0.15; 0.28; 0.20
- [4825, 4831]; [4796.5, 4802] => -0.03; 0.16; 0.15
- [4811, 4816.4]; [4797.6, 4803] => -0.39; 0.41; 0.17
